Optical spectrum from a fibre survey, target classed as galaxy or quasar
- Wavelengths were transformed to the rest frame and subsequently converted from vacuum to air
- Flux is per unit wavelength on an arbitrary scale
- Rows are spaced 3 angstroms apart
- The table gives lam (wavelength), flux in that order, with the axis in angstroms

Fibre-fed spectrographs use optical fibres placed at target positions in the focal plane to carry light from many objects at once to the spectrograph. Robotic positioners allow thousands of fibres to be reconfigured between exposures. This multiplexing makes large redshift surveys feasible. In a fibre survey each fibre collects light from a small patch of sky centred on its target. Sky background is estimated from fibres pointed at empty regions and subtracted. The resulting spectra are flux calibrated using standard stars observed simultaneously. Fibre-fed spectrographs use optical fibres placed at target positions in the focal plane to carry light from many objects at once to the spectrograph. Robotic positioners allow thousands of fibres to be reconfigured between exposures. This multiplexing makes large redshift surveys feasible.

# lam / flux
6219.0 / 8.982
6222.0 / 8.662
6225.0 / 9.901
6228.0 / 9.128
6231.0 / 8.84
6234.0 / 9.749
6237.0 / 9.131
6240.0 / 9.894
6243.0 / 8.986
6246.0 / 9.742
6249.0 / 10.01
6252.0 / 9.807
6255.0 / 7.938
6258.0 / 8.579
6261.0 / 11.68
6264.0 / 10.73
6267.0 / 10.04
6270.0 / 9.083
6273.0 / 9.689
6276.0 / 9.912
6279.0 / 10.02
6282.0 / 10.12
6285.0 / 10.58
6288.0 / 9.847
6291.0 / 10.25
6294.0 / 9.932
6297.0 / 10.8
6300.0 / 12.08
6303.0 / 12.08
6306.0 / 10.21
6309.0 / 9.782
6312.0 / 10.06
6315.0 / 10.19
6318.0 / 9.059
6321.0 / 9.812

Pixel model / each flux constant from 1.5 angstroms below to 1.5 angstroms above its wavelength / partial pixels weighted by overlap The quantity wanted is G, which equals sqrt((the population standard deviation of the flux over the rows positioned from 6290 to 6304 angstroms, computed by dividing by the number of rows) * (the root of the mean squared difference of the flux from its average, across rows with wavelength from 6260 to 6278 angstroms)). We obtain 0.86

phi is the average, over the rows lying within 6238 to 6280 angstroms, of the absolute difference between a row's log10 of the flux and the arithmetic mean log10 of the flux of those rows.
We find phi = 0.028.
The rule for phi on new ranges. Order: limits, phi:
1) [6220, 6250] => 0.021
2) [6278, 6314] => 0.024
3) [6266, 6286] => 0.014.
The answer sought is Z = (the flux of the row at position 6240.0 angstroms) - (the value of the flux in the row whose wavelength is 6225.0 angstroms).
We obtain 0.0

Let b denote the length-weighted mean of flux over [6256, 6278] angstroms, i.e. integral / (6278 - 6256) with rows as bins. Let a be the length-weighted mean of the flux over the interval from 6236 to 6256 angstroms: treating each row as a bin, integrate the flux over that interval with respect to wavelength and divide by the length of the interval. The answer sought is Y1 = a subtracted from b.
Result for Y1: 0.5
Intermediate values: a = 9.4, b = 9.9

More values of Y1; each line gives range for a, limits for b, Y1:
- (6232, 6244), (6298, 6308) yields 1.9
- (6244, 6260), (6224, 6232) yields 0.0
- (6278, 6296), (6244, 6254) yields -0.4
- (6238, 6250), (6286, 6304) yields 1.2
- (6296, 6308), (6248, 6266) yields -1.5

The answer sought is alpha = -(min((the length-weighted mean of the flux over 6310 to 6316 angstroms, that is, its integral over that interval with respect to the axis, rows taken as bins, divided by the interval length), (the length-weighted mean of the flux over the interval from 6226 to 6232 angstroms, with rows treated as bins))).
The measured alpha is -9.1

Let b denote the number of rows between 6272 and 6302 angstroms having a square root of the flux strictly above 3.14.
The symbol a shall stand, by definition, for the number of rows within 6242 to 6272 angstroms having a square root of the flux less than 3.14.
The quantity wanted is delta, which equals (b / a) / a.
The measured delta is 0.22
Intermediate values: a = 6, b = 8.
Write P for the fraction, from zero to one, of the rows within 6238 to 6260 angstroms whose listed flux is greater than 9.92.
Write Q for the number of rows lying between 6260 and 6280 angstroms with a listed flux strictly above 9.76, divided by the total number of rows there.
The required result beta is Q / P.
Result 5.0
